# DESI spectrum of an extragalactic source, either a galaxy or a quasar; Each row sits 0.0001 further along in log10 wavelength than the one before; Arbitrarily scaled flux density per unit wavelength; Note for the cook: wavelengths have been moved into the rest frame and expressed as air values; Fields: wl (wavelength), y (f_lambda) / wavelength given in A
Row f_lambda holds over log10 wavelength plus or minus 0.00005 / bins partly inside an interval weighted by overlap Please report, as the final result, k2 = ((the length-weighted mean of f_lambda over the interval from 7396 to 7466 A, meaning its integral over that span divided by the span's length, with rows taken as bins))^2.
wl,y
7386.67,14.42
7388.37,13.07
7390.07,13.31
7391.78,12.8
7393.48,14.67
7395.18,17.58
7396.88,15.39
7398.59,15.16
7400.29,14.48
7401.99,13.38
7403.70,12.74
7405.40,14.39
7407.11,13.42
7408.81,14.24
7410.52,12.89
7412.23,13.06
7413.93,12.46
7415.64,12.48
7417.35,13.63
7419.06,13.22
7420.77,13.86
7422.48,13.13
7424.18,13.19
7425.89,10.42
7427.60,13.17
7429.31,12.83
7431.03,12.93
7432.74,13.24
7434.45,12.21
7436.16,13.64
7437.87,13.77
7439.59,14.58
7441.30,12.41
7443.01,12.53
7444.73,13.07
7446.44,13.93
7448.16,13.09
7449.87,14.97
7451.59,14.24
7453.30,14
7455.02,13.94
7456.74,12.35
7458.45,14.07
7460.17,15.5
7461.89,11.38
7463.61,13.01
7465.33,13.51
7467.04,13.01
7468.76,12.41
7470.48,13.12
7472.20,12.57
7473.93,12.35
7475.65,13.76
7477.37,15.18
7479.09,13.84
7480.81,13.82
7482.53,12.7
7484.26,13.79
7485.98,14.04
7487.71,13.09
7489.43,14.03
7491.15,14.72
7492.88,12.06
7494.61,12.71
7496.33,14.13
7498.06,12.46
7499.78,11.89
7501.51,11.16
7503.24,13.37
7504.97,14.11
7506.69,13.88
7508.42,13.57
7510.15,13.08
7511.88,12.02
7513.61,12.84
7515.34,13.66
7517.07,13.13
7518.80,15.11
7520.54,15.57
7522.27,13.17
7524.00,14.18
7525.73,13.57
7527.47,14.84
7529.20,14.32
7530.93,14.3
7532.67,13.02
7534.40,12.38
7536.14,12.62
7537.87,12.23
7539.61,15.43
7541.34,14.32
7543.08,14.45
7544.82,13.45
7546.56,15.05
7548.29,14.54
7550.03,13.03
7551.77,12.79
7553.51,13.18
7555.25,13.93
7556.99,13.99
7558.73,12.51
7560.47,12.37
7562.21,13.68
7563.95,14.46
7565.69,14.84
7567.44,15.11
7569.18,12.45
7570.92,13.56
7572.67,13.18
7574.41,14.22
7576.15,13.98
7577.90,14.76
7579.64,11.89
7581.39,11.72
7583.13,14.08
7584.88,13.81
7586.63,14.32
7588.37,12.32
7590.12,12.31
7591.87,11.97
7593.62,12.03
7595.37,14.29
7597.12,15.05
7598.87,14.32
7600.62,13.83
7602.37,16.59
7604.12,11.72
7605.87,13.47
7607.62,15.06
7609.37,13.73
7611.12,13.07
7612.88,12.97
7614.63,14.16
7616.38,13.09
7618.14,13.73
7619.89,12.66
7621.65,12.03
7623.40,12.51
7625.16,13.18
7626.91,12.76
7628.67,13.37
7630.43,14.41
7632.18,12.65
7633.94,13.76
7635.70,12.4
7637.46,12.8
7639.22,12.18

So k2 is 180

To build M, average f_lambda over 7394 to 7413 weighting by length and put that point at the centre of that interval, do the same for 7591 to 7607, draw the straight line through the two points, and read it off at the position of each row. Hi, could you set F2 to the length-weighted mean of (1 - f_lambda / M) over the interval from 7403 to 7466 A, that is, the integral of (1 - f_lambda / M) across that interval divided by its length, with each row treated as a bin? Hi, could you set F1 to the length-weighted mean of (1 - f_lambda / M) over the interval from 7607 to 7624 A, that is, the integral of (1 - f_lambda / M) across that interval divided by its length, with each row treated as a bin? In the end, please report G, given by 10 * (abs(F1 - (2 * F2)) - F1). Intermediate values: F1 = 0.03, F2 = 0.063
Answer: 0.7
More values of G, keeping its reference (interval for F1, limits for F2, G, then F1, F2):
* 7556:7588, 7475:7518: 0.7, 0.01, 0.049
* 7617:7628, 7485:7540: -0.5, 0.06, 0.037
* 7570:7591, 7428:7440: 0.7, 0.03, 0.064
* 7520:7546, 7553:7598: 0.4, 0.00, 0.023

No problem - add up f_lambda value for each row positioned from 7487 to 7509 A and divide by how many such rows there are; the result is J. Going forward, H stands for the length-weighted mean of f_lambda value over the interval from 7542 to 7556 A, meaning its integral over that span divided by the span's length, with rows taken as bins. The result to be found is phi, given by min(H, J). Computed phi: 13.2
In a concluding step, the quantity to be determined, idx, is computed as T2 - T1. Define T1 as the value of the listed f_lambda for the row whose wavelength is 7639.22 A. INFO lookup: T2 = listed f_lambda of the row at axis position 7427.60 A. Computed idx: 1.0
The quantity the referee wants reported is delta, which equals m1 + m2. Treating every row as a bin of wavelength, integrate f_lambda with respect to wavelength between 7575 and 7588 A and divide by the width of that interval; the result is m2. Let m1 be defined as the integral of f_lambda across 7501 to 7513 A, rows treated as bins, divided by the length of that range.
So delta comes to 26.6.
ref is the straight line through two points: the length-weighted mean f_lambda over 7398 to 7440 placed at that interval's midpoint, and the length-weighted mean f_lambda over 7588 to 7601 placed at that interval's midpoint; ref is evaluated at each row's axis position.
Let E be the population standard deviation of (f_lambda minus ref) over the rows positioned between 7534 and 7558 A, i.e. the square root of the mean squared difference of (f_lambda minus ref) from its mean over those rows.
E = 0.97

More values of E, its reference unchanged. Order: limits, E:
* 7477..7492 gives 0.70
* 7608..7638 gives 0.63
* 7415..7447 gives 0.85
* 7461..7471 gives 0.69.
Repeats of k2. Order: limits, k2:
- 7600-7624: 182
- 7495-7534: 182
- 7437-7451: 184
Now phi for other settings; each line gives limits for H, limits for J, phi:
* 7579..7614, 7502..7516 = 13.3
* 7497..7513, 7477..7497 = 12.9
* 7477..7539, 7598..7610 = 13.5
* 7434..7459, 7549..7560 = 13.2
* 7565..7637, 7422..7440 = 13.0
